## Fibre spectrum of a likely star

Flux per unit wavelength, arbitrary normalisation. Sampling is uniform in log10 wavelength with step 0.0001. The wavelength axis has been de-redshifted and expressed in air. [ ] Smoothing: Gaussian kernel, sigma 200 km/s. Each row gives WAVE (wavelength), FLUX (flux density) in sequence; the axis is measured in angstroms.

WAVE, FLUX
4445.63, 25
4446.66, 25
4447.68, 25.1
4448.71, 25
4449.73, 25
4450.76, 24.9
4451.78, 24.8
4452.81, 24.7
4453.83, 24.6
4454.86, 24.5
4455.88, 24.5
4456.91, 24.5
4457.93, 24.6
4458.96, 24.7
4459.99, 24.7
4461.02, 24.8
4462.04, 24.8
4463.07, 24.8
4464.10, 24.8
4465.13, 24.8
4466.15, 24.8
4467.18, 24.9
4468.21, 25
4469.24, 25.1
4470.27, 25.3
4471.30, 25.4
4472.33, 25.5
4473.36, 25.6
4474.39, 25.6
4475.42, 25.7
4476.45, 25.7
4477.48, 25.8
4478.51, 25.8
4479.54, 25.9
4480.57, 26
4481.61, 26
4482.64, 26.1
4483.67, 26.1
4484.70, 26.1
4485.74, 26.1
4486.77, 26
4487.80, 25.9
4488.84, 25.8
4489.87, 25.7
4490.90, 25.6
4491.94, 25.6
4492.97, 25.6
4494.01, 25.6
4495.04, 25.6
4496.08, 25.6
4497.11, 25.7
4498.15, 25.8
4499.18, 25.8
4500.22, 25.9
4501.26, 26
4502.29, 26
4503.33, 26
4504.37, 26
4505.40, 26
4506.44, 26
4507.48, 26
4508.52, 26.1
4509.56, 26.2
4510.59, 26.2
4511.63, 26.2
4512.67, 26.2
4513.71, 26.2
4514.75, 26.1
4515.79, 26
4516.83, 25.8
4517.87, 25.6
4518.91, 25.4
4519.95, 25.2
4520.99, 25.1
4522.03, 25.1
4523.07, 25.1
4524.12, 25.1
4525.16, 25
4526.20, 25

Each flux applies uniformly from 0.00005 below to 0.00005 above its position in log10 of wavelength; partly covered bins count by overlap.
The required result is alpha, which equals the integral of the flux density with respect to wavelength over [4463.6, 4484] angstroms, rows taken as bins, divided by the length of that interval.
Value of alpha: 25.5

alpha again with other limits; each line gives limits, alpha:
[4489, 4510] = 25.8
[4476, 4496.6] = 25.8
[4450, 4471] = 24.8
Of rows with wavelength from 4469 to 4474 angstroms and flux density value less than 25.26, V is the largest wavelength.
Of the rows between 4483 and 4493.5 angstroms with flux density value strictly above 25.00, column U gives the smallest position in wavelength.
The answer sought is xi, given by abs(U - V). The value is 14.4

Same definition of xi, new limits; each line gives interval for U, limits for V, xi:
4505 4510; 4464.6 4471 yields 36.2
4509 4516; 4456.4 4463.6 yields 46.5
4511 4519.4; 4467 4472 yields 42.4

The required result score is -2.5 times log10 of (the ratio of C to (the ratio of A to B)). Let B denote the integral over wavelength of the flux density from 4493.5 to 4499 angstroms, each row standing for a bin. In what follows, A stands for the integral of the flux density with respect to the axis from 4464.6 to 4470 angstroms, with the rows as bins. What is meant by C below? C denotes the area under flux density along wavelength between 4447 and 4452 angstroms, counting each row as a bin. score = -5.29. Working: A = 134.7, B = 141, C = 125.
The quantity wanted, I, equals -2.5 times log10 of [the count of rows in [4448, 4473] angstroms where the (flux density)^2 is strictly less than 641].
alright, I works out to -3.4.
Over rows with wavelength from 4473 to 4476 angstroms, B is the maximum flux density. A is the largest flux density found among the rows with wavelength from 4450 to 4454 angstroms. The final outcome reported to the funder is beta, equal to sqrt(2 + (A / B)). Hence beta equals 1.723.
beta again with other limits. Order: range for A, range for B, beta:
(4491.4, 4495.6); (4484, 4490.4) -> 1.727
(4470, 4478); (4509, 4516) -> 1.728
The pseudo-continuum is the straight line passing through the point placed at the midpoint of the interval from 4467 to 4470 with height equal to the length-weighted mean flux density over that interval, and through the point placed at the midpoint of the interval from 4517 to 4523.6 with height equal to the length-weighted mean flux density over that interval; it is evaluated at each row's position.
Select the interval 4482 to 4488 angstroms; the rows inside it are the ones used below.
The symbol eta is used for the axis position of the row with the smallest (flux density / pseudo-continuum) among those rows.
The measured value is 4487.80 angstroms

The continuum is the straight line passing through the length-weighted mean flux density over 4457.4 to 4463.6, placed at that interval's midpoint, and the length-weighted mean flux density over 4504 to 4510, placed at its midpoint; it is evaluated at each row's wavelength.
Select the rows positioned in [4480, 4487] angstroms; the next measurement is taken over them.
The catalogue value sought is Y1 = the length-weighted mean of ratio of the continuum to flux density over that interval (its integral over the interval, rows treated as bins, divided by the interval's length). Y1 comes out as 0.97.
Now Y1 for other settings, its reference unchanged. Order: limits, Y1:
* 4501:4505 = 1.00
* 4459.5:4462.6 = 1.00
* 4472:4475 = 0.98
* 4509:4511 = 1.00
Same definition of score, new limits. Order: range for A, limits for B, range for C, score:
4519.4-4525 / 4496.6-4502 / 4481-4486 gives -5.28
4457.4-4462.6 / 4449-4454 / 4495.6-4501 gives -5.32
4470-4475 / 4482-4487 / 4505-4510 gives -5.31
